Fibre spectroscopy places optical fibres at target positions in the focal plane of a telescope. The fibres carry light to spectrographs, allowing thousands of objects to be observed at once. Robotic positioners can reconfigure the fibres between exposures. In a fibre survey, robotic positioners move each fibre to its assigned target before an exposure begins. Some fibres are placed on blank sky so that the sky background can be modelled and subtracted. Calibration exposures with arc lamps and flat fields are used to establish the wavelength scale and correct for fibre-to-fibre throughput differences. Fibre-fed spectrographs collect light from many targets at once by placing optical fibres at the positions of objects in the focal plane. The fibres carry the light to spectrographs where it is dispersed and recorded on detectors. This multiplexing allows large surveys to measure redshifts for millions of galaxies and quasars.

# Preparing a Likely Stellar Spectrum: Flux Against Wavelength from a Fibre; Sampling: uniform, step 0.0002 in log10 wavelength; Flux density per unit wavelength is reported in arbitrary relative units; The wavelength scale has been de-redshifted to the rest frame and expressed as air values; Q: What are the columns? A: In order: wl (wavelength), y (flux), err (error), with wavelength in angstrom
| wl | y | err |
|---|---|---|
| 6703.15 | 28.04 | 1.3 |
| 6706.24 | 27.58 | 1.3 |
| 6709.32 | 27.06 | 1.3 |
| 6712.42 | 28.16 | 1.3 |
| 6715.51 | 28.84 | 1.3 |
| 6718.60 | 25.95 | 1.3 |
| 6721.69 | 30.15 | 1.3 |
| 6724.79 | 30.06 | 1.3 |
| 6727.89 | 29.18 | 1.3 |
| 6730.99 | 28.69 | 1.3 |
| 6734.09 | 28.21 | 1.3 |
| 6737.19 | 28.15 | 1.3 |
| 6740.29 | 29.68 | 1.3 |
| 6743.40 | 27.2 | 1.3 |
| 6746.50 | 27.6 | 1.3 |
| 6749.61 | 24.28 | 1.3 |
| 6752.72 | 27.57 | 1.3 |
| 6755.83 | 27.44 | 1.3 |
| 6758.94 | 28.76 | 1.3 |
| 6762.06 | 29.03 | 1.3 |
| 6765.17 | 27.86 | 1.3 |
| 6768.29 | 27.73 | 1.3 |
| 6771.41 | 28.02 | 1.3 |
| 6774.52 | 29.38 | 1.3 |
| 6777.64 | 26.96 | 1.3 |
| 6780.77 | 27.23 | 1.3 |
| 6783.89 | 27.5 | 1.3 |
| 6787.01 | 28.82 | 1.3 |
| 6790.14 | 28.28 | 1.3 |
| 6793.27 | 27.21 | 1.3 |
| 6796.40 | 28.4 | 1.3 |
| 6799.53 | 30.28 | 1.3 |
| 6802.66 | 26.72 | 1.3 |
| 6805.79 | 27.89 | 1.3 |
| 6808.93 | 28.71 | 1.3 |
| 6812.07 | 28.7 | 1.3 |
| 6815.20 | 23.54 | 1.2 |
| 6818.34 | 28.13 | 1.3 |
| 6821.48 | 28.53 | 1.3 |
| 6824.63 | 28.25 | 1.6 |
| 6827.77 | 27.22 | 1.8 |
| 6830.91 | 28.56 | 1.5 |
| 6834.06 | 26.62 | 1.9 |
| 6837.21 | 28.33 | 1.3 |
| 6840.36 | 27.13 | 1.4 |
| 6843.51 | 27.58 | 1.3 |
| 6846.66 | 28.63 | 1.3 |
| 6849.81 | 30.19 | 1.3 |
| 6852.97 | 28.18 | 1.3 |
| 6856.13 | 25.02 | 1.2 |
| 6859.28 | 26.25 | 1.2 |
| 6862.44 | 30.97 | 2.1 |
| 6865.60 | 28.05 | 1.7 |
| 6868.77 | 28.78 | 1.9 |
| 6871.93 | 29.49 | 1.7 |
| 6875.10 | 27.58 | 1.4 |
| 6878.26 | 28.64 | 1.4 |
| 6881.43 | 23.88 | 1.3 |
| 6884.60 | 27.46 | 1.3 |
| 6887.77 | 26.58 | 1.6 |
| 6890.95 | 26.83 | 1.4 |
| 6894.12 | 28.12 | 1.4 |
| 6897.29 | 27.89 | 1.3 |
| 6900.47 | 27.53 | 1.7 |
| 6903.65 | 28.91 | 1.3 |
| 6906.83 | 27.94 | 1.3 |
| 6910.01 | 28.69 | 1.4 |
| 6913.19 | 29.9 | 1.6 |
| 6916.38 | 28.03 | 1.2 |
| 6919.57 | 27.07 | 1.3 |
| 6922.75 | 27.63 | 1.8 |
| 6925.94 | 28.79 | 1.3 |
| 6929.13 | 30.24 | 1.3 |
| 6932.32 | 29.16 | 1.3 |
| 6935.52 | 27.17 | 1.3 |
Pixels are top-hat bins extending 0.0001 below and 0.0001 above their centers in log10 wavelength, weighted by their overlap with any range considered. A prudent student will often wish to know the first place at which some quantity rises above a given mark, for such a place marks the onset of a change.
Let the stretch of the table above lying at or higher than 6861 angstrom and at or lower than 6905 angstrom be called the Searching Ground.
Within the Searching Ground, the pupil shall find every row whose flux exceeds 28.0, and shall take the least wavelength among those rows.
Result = 6862.44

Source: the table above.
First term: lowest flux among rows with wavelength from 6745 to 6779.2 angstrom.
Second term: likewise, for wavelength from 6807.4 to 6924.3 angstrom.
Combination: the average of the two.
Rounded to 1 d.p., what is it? 23.9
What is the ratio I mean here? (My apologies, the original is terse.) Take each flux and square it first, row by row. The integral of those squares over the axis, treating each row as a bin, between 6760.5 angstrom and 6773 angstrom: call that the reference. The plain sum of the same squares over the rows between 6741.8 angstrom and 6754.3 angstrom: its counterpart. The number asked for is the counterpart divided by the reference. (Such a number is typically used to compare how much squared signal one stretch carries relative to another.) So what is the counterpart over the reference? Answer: 0.29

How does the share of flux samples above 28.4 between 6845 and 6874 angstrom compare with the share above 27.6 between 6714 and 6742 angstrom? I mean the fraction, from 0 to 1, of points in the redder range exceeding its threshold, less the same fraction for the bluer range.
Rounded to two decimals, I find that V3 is -0.33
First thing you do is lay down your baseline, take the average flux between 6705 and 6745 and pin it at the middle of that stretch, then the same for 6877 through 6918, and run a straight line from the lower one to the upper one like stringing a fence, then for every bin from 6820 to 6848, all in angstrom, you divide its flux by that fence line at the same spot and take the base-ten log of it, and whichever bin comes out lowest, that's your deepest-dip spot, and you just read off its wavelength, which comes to 6834.06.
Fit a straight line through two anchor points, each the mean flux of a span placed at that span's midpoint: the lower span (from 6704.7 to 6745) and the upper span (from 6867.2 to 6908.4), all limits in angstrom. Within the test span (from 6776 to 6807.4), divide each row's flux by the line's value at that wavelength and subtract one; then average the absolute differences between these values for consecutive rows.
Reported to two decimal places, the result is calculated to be 0.04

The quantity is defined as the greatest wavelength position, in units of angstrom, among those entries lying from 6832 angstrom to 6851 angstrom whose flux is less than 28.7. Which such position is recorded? 6846.66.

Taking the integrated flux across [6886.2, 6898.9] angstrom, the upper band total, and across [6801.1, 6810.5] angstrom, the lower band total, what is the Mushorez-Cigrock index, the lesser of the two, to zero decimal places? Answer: 261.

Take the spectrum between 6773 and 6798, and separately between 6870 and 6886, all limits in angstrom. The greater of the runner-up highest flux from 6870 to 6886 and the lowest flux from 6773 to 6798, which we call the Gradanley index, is 28.6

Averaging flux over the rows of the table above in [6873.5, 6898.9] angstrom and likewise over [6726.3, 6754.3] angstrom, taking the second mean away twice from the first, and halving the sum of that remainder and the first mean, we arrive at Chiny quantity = -0.7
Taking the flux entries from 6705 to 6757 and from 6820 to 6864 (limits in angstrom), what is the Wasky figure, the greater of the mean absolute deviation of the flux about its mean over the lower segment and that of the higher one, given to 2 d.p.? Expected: 1.14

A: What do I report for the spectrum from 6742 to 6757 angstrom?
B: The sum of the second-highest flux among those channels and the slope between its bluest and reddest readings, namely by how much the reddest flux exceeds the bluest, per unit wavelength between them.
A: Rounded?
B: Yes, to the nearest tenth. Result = 27.6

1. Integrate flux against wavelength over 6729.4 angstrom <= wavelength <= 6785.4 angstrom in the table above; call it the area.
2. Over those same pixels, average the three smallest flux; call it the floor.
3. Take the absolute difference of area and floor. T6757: 1534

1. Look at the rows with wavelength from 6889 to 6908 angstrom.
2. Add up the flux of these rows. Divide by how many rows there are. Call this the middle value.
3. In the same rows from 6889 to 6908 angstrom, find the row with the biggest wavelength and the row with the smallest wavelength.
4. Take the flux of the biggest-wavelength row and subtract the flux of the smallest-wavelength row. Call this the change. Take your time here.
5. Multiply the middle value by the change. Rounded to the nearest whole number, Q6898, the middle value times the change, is 31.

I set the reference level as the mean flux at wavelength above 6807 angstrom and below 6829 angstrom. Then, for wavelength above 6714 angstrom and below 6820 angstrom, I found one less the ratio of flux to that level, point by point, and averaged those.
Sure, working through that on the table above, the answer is -0.015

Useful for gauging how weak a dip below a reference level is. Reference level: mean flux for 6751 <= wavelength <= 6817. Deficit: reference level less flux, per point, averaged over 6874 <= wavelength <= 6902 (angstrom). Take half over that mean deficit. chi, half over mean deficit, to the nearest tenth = 0.7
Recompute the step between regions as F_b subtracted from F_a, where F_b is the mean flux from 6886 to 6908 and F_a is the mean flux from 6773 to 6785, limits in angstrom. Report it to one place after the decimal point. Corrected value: 0.1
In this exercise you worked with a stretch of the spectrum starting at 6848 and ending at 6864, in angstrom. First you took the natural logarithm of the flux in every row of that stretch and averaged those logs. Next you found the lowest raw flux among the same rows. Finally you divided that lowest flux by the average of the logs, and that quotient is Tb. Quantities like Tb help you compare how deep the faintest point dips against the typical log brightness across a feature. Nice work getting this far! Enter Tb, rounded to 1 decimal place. 7.5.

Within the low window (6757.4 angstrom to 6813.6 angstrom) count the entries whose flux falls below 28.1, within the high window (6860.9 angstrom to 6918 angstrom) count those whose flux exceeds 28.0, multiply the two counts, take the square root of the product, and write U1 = 9.5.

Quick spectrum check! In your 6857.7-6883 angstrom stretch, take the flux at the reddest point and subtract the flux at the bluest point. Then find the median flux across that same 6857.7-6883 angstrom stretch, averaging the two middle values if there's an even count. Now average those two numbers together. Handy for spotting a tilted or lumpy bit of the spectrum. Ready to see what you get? 13.0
